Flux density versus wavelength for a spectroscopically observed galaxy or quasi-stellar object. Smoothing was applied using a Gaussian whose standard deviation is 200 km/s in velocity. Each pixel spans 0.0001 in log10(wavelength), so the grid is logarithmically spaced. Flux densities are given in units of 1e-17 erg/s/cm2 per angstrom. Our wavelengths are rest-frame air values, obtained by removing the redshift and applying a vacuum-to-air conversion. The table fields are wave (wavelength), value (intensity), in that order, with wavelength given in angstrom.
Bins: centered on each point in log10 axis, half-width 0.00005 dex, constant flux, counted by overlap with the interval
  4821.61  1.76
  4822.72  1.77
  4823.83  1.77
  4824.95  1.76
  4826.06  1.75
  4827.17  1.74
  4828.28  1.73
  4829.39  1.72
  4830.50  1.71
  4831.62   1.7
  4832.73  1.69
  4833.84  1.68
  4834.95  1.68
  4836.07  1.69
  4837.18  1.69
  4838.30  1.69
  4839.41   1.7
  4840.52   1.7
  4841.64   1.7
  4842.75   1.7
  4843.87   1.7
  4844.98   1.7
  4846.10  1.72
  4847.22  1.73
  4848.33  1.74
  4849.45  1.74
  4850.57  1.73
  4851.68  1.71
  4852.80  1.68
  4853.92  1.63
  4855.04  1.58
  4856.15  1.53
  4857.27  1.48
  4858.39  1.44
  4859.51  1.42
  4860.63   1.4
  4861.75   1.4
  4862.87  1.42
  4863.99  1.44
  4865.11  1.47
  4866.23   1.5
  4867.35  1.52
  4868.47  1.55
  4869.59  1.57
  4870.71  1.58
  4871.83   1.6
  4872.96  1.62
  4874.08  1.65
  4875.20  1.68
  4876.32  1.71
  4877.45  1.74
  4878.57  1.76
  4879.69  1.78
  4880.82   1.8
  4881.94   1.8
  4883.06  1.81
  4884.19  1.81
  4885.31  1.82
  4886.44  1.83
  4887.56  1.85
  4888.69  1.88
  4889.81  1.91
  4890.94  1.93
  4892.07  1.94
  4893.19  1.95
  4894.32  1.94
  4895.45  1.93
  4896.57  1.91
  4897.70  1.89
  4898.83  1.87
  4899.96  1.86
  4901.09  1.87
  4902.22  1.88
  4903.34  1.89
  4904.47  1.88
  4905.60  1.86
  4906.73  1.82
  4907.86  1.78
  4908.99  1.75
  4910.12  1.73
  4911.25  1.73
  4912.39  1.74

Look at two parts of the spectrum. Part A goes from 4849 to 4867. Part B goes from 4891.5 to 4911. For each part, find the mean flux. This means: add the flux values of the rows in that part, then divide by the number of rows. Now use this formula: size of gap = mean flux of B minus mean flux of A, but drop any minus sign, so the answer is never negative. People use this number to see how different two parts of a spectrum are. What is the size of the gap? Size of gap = 0.33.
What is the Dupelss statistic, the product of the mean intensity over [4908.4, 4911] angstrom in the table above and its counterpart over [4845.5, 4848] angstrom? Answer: 3.0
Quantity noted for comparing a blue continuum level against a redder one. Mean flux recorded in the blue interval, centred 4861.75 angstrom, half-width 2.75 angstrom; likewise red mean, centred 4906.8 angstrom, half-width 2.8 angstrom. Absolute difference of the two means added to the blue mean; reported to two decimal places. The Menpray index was 1.82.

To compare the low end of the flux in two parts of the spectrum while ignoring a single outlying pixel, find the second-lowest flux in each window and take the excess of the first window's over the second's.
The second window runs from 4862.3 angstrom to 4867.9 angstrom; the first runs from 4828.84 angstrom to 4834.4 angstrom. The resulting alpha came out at 0.25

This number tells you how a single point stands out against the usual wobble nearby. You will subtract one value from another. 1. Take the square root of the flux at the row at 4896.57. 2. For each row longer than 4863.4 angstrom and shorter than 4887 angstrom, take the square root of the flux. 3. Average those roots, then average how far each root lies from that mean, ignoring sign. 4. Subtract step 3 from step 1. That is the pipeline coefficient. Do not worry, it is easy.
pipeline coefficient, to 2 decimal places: 1.34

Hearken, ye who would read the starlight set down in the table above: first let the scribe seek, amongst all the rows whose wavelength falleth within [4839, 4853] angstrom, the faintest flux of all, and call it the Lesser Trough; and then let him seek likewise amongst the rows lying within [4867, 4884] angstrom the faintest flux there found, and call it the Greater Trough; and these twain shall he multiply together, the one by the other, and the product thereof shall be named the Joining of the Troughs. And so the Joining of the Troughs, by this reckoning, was 2.55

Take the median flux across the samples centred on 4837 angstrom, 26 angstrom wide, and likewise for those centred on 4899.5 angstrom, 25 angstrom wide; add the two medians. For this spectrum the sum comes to 3.58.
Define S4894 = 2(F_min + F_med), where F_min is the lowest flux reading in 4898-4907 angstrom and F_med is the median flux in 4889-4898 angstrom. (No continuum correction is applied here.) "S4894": 7.50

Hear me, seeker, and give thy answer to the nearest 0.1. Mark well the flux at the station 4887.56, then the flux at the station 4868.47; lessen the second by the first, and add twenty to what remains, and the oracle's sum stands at 19.7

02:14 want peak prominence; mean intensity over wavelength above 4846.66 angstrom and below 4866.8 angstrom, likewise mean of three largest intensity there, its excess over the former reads 0.18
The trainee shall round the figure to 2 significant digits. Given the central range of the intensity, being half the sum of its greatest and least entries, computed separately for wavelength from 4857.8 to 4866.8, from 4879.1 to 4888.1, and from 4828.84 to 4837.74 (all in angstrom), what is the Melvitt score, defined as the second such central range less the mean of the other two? 0.24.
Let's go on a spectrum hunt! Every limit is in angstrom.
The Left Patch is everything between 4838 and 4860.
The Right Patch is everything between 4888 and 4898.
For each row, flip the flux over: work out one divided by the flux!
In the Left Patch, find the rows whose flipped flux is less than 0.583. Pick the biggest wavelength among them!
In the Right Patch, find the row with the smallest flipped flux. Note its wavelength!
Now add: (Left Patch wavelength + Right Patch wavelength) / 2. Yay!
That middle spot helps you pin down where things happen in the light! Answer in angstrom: 4871.9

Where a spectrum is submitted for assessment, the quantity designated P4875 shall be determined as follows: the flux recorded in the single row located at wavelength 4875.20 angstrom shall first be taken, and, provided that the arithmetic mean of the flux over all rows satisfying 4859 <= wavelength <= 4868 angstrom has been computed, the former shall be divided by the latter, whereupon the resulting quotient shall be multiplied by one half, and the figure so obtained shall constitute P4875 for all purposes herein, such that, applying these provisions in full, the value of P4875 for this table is 0.58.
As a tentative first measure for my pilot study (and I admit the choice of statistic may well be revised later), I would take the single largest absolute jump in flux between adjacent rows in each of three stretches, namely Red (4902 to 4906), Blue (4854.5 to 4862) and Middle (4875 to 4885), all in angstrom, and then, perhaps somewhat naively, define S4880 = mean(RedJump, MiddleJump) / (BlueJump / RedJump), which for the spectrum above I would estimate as 0.010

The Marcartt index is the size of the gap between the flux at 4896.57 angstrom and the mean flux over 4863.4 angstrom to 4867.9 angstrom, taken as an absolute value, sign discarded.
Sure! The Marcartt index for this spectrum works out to 0.43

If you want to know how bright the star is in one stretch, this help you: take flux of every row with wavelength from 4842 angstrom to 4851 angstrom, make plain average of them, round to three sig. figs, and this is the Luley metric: 1.72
